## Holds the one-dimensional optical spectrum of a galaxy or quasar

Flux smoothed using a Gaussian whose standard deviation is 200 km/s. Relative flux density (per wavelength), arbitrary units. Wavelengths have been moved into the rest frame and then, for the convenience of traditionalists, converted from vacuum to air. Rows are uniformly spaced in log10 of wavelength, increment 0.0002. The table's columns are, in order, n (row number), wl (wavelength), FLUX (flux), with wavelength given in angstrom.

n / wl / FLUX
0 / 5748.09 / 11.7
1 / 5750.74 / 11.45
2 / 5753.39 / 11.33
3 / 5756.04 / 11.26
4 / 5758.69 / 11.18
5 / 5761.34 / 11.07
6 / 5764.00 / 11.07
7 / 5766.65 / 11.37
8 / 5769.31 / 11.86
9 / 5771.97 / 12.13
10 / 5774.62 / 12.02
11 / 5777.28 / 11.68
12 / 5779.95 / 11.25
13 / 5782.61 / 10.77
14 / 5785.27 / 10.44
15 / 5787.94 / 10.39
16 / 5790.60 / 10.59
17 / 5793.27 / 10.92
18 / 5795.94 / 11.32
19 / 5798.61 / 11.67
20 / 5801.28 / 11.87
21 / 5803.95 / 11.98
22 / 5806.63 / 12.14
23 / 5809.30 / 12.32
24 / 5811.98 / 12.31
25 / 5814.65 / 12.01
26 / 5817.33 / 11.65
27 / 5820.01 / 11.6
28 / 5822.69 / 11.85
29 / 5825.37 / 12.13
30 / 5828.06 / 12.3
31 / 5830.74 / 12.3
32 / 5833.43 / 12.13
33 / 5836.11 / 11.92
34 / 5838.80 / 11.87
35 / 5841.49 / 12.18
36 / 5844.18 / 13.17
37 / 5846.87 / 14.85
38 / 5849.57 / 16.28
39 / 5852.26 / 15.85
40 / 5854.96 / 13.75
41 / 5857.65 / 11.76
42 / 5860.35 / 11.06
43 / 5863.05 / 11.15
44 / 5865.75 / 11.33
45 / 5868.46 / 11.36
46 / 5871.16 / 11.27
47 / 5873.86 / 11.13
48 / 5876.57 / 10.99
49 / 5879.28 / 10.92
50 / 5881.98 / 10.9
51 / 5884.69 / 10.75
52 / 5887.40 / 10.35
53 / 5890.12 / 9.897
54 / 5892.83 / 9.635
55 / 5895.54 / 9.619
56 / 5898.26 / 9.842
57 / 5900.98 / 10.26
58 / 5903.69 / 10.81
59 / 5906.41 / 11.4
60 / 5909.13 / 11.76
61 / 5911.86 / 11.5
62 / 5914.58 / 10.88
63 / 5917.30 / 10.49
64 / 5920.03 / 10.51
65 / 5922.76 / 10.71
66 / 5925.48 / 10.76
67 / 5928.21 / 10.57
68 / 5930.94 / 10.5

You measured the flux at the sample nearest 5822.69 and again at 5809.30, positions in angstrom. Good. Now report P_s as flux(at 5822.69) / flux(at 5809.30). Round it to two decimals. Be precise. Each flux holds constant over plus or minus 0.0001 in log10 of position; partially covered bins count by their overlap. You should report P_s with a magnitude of 0.96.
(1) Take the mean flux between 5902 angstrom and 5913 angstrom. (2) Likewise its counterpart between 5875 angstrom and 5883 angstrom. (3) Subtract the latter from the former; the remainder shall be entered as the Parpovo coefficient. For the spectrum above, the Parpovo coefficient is 0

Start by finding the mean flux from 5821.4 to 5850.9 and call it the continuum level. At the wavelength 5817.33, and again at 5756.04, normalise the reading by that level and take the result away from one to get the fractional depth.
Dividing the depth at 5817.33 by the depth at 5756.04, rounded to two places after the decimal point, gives 0.75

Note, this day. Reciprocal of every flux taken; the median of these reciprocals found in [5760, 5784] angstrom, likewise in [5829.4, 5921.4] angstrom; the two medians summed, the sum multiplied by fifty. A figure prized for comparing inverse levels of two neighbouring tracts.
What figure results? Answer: 8.9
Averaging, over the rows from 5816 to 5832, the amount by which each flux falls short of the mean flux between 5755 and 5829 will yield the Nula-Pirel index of -0.43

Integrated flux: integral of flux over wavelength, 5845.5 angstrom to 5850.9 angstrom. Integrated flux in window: 84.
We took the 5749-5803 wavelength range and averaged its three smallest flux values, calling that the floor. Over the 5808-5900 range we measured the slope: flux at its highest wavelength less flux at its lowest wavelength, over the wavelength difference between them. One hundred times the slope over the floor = -0.3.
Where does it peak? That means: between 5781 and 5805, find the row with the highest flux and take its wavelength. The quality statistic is 5803.95 angstrom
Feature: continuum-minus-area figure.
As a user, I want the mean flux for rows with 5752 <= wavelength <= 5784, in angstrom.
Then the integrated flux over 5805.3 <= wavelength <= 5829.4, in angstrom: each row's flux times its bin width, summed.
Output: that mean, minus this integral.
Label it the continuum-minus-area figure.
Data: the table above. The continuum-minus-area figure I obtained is -279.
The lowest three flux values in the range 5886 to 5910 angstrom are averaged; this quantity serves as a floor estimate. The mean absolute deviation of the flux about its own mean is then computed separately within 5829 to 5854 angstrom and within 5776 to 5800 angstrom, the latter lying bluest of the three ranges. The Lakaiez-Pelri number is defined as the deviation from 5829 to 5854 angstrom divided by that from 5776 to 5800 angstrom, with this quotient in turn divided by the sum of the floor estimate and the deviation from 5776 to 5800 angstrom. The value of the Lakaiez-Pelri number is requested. 0.35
